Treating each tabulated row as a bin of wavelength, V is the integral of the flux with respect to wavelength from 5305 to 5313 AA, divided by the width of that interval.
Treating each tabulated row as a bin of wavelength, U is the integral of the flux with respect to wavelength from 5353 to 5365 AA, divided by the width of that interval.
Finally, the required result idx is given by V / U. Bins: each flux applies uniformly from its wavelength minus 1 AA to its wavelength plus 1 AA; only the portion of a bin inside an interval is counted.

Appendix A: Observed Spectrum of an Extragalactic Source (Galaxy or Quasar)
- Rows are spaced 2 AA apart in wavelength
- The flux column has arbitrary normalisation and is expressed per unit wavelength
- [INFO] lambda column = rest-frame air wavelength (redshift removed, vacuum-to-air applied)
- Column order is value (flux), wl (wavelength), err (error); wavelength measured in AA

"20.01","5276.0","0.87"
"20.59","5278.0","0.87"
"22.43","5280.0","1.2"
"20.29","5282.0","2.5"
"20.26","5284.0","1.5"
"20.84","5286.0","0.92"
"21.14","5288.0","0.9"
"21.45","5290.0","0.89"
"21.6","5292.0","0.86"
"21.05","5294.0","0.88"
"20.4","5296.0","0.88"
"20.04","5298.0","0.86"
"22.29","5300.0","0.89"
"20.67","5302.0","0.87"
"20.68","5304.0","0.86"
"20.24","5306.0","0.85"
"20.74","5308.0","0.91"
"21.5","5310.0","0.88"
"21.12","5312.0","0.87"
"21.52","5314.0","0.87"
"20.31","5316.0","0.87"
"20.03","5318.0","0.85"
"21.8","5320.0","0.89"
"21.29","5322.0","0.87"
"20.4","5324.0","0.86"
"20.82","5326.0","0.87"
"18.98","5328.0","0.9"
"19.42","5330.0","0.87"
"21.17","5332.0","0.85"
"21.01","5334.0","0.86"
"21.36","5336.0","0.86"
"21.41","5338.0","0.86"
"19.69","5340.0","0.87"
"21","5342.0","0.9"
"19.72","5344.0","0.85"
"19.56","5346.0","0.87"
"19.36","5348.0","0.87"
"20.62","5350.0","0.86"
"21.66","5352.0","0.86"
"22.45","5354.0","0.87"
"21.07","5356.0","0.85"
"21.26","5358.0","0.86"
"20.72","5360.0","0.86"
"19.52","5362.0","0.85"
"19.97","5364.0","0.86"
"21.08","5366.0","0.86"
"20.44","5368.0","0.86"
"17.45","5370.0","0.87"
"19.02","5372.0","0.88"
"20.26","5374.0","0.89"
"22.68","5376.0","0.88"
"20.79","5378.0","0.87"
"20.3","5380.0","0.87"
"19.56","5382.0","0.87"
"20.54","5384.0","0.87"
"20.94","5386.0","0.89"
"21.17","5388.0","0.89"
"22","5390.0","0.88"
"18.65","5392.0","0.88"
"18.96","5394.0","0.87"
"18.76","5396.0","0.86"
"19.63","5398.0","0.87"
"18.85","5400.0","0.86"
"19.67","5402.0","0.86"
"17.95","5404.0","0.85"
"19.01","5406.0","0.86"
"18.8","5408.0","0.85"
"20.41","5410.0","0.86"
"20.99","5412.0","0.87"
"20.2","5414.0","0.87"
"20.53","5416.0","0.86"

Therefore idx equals 1.00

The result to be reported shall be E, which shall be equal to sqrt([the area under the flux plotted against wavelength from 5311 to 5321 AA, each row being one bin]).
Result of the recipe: 14.5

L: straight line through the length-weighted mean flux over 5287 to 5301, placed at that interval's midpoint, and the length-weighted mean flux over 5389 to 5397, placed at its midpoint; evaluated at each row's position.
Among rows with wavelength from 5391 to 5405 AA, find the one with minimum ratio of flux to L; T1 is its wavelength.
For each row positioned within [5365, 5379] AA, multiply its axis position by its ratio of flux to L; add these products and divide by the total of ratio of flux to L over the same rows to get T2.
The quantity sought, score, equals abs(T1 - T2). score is 31.9 AA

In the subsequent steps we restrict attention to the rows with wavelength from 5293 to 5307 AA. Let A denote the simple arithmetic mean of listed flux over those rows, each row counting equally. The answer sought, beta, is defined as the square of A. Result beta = 431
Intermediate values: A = 20.8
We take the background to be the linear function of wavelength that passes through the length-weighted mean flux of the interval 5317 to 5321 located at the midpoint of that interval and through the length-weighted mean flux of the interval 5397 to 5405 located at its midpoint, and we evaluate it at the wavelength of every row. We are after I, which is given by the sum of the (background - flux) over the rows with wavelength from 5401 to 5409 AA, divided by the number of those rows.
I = 0.08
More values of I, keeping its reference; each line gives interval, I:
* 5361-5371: 0.14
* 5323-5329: 0.69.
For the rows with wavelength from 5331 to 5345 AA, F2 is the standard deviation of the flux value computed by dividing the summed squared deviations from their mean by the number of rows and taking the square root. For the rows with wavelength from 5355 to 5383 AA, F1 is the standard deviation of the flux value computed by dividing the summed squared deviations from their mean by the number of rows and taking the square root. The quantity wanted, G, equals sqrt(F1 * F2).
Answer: 0.90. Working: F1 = 1.17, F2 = 0.69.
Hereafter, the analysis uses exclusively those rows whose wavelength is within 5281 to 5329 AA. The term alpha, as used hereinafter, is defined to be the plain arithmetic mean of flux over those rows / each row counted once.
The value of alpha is 20.8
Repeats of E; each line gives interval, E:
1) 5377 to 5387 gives 14.3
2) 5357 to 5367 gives 14.3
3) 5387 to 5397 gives 14.1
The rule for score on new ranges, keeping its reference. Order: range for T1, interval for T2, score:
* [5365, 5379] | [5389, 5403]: 25.9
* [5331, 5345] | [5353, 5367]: 19.9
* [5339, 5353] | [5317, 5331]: 24.1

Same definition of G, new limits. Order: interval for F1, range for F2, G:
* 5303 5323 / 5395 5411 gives 0.64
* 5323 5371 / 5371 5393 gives 1.09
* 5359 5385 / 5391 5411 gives 0.86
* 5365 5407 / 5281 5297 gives 0.79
